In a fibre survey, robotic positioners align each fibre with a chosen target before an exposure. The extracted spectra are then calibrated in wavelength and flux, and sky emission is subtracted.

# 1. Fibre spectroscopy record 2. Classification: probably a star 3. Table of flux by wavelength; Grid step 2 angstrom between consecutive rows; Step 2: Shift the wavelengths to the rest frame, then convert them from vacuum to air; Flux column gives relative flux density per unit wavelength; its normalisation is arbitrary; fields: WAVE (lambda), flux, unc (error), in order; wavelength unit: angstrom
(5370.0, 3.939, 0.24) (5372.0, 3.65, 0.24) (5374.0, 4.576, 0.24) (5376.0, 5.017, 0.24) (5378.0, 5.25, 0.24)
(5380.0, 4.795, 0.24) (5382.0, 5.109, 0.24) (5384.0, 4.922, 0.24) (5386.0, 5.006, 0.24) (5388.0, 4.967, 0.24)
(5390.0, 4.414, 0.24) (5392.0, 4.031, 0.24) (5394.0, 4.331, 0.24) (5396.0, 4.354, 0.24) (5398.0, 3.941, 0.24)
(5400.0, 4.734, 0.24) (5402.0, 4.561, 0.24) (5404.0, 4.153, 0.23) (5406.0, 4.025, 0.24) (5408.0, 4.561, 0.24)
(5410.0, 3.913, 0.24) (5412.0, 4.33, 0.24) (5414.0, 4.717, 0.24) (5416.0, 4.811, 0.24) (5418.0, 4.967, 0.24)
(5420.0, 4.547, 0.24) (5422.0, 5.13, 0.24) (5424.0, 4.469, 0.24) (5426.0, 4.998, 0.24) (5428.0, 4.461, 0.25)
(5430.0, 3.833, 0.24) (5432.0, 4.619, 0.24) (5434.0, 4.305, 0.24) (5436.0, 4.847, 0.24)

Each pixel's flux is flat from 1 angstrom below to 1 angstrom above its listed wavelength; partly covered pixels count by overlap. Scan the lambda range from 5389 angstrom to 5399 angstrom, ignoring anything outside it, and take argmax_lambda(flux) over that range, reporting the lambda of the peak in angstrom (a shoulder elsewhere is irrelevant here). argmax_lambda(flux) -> 5390.0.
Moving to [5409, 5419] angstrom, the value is 5418.0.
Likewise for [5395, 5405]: 5400.0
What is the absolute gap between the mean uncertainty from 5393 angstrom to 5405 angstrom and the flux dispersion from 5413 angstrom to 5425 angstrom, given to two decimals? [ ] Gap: 0.01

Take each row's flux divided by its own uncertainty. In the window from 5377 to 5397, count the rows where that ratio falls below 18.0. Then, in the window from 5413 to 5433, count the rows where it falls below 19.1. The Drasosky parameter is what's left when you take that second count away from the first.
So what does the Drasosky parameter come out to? -3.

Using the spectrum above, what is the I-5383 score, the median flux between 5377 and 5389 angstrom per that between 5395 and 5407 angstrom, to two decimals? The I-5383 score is 1.17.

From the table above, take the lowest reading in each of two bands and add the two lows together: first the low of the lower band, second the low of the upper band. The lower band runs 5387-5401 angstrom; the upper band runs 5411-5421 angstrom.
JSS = 8.27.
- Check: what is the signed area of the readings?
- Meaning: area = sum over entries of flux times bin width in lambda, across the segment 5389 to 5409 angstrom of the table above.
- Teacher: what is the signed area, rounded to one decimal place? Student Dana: 86.2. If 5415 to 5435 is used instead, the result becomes 92.3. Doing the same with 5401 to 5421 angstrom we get 89.2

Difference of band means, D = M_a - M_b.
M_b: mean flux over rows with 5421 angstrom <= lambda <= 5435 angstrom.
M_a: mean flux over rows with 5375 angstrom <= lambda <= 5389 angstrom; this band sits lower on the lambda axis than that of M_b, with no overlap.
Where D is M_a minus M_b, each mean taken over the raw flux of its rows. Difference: 0.46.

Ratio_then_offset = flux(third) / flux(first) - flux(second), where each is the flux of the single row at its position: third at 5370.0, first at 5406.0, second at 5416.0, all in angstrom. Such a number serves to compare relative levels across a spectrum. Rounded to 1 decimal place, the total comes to -3.8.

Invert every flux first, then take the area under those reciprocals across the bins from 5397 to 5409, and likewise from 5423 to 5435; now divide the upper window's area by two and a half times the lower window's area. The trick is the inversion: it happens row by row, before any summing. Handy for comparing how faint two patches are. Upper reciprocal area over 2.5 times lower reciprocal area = 0.390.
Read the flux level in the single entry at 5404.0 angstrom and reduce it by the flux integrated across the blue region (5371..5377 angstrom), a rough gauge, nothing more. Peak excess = -22.3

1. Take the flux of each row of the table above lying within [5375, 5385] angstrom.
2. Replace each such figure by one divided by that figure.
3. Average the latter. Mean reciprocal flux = 0.199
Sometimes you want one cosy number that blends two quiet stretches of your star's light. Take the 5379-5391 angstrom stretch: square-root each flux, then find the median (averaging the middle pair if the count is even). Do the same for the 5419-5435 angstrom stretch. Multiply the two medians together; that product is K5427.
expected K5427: 4.72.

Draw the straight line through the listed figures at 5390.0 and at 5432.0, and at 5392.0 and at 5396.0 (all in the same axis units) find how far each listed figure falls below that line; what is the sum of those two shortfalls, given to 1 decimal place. 0.5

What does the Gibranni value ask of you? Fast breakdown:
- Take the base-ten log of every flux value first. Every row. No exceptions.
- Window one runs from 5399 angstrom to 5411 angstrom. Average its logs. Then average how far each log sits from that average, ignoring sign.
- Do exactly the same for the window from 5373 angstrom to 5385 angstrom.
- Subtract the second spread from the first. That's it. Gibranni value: 0.014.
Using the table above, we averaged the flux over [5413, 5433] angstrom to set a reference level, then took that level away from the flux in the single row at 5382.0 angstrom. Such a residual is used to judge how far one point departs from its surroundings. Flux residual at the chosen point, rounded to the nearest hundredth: 0.45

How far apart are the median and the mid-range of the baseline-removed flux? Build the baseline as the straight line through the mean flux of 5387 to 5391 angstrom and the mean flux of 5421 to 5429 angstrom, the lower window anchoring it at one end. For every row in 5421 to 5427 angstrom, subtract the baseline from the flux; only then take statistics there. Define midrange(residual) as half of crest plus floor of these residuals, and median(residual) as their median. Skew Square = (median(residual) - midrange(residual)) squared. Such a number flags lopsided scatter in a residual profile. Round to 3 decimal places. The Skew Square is 0.037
